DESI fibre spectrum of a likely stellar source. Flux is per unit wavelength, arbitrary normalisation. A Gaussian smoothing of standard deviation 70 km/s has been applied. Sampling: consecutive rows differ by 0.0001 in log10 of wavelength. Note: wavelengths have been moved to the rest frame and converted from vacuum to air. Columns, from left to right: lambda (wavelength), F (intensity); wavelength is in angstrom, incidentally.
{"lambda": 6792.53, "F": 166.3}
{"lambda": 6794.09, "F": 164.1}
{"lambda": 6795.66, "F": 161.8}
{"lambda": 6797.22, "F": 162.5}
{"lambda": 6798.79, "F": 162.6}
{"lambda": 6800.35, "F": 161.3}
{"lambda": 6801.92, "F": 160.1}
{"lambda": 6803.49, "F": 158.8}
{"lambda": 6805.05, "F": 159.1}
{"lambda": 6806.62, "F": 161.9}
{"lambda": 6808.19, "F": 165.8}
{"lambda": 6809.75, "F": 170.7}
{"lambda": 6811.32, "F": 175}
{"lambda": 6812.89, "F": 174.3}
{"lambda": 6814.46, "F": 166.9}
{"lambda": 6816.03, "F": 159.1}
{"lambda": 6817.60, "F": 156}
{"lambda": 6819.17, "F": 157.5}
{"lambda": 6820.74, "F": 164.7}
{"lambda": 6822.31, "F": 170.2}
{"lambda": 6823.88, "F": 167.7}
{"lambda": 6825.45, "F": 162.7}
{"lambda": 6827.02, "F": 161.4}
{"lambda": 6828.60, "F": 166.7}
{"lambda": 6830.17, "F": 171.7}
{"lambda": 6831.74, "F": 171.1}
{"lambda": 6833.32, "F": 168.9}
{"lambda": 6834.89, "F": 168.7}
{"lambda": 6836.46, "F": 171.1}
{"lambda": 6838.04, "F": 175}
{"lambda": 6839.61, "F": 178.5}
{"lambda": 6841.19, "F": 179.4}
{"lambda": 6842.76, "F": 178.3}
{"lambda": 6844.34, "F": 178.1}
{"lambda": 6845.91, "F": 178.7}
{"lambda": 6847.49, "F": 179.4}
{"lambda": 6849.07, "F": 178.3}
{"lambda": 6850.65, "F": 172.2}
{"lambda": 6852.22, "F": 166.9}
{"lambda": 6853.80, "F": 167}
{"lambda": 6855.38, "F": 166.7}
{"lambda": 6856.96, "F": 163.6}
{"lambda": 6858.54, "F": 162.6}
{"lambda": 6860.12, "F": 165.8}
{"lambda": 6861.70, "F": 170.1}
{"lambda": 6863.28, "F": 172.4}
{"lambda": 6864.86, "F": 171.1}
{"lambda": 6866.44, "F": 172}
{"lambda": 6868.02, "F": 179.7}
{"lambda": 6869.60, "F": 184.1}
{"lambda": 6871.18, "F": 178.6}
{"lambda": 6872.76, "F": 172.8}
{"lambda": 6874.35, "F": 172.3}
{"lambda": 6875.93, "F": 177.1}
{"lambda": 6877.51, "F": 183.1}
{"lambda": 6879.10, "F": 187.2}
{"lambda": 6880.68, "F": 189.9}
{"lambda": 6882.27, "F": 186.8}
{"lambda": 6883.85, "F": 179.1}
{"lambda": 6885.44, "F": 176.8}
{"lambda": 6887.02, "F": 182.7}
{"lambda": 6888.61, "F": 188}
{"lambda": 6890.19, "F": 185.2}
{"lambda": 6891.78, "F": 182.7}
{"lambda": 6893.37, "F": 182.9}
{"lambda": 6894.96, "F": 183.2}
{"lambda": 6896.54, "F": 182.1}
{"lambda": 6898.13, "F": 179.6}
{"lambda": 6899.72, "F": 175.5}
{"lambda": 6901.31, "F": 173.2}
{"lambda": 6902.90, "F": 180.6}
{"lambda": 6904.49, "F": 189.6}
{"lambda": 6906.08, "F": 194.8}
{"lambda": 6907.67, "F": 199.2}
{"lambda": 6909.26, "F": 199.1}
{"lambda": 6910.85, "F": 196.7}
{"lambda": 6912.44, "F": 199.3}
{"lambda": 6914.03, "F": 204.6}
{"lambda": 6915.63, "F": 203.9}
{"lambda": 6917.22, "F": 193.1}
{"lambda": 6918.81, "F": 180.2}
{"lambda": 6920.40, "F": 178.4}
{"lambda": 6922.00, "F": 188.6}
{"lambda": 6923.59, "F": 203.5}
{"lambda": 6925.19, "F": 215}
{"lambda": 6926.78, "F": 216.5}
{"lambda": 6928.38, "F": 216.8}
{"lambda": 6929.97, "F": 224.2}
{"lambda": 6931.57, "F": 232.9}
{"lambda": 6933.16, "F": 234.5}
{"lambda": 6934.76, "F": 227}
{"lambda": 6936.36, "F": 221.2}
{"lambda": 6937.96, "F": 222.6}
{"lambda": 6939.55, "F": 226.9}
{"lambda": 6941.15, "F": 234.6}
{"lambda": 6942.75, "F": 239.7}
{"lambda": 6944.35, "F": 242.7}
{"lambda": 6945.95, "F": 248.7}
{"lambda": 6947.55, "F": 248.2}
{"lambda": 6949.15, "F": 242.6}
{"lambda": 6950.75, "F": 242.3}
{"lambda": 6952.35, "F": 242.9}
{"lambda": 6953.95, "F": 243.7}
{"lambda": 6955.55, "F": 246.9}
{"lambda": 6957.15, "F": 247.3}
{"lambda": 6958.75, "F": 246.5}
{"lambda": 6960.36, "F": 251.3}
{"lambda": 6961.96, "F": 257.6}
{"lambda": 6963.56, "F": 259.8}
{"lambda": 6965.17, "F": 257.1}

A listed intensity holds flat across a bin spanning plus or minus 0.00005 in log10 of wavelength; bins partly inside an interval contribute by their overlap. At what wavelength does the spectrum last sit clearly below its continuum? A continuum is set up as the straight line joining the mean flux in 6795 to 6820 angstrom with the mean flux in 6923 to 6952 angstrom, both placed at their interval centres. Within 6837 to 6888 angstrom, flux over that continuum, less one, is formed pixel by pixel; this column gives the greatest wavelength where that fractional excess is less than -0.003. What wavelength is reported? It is 6887.02 angstrom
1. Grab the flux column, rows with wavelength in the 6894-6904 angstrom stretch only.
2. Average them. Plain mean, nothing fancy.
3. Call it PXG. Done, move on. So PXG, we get 179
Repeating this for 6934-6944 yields 229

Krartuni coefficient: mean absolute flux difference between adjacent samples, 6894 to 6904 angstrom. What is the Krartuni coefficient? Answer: 3.5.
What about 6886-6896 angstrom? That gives 2.2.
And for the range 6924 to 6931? 3.1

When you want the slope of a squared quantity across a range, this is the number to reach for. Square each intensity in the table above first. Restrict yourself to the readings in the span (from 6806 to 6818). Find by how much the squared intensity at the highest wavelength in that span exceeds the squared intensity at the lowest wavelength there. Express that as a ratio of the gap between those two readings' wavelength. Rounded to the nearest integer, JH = -171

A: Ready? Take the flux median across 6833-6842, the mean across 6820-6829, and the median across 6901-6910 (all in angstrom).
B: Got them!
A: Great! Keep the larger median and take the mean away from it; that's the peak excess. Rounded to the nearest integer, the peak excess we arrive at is 27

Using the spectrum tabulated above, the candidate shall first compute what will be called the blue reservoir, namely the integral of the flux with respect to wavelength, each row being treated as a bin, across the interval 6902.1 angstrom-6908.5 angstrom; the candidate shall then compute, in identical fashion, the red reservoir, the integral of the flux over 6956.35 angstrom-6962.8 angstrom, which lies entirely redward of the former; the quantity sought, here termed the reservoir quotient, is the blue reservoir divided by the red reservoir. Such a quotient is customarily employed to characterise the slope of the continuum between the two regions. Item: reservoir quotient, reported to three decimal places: 0.756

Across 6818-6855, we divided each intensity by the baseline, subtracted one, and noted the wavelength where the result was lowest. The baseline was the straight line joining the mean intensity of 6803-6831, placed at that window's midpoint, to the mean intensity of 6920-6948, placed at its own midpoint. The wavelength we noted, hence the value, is 6853.80 angstrom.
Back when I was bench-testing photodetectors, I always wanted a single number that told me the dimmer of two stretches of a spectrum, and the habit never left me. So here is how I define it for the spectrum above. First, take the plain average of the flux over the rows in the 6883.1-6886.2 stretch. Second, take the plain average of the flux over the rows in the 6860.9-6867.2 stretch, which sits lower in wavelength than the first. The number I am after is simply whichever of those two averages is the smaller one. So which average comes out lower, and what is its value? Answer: 171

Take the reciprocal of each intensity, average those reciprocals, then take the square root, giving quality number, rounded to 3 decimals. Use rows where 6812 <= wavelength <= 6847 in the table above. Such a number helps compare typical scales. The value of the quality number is 0.077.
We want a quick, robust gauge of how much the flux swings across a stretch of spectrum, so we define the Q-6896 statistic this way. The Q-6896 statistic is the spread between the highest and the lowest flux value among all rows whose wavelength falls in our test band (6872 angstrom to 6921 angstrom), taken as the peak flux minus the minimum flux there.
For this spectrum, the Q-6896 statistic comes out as 32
